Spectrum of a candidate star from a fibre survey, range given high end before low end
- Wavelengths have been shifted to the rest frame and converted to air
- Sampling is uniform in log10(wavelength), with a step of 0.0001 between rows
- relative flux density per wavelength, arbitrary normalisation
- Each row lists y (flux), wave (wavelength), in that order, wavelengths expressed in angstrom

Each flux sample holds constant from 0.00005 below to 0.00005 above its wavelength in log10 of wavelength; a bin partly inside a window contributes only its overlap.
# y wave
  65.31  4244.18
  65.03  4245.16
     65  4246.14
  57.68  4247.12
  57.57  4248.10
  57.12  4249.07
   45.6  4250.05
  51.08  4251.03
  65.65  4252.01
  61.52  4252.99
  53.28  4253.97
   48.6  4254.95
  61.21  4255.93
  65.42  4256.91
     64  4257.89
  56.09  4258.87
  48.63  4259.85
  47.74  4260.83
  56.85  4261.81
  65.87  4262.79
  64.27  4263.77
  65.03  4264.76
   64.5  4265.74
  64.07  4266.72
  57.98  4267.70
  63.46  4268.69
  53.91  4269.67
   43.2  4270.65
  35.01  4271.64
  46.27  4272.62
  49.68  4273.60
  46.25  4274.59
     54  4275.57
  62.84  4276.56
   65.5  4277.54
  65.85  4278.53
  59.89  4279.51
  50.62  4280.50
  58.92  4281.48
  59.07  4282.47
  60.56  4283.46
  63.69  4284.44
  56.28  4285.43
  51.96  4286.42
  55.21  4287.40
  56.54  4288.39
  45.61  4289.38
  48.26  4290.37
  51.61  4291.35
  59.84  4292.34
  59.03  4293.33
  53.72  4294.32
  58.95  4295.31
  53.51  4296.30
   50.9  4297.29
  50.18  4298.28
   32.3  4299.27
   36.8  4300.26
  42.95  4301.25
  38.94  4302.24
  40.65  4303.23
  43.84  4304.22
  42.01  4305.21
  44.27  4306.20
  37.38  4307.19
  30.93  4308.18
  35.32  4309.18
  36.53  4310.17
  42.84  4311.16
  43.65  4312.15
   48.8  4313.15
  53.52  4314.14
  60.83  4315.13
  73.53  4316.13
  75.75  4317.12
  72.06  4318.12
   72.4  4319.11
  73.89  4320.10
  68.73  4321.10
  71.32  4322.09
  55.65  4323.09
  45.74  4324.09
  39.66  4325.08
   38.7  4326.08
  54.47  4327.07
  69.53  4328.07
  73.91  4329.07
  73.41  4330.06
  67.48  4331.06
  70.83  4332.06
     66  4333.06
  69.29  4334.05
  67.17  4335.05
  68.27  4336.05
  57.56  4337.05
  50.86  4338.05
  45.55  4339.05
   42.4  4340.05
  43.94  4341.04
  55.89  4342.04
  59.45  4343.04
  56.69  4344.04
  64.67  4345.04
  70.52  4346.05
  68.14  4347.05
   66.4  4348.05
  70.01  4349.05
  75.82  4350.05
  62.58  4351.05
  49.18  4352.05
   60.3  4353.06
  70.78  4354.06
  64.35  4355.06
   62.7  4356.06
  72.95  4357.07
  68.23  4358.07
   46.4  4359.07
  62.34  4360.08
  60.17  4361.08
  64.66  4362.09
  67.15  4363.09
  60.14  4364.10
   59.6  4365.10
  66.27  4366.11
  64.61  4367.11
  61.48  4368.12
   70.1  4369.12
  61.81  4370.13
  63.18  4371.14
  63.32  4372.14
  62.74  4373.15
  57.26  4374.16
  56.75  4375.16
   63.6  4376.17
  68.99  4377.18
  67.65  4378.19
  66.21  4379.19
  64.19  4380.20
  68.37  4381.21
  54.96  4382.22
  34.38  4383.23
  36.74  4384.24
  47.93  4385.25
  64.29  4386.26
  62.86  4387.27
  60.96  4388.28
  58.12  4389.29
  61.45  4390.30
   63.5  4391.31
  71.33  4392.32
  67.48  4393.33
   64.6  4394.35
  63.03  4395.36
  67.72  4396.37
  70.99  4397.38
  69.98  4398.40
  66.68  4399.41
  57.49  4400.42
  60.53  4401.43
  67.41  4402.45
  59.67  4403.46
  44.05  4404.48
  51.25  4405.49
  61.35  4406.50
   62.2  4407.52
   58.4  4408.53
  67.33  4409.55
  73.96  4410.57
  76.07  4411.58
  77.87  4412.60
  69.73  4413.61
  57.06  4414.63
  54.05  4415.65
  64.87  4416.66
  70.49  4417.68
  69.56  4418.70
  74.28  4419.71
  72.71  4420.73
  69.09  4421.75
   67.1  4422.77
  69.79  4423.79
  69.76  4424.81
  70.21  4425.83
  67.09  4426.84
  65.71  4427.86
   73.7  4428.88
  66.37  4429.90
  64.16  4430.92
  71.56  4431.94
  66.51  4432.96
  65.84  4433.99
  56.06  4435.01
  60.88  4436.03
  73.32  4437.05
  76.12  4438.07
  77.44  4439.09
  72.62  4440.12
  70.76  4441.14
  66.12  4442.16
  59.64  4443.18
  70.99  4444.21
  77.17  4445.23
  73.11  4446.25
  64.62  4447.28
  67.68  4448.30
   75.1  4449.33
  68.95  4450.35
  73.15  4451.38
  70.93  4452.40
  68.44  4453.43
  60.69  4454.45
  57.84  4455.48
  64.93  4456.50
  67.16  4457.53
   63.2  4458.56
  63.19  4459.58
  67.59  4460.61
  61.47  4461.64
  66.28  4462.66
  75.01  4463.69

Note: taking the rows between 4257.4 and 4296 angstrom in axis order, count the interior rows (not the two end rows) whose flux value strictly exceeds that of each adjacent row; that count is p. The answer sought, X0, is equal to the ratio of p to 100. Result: 0.080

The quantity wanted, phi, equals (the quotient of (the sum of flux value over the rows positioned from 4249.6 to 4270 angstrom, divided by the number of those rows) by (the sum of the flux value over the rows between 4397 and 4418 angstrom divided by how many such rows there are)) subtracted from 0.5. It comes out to -0.41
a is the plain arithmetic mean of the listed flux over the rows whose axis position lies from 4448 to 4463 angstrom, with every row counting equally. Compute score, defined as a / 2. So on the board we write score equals 33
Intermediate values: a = 66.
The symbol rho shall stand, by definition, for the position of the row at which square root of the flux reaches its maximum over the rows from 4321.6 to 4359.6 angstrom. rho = 4350.05 angstrom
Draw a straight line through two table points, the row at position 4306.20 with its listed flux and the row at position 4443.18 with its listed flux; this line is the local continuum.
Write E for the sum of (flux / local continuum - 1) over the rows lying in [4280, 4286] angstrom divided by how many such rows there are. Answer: 0.40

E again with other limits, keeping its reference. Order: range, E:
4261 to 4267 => 0.60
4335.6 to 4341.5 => 0.07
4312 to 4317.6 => 0.31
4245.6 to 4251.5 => 0.47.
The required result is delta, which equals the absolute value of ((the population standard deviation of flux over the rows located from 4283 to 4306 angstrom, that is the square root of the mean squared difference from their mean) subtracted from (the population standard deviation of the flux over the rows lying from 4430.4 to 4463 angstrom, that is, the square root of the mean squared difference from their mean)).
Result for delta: 3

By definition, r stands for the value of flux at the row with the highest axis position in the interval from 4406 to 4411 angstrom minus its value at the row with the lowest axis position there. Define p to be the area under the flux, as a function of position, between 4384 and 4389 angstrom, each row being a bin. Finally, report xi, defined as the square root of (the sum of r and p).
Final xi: 17.1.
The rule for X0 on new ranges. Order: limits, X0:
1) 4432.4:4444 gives 0.010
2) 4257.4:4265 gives 0.010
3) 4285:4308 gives 0.060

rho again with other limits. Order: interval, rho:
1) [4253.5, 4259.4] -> 4256.91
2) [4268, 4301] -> 4278.53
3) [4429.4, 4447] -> 4439.09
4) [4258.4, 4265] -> 4262.79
